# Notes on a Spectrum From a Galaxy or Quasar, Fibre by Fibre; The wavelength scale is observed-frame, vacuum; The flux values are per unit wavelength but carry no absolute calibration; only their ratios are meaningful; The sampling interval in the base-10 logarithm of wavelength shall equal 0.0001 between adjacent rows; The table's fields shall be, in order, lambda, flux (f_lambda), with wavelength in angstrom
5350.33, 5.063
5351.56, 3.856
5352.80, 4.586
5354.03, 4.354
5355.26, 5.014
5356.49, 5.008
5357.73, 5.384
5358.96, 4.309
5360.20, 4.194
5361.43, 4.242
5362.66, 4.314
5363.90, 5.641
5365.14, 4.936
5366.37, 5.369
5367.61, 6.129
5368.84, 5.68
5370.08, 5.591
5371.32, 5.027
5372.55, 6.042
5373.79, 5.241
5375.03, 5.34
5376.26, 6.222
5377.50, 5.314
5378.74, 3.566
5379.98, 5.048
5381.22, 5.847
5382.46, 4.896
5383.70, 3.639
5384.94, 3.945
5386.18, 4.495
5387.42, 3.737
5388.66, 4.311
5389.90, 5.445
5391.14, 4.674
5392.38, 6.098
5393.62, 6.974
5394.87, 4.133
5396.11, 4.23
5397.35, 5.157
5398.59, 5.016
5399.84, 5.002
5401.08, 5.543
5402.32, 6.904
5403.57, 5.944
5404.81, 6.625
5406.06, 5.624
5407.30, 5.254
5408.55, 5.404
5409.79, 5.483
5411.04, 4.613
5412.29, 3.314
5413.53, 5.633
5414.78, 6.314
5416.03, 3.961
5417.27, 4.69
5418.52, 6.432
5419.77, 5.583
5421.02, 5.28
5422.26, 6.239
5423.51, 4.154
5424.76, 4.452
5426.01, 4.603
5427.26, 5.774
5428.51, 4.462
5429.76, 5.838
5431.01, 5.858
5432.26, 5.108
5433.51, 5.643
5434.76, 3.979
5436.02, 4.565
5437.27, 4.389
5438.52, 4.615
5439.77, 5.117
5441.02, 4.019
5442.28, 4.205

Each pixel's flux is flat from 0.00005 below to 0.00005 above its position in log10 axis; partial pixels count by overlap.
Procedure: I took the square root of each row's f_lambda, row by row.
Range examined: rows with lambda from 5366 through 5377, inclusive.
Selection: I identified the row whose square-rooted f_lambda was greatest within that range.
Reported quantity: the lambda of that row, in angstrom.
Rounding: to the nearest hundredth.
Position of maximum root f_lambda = 5376.26 angstrom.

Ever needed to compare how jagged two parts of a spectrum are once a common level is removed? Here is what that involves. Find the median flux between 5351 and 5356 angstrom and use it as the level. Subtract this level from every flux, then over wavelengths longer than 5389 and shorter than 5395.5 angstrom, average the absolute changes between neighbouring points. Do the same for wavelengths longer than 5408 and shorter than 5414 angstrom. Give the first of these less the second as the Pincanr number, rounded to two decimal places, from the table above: 0.34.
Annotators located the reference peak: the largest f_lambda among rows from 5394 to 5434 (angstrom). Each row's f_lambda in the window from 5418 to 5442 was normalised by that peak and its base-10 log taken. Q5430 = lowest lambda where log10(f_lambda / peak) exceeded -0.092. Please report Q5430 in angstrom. 5418.52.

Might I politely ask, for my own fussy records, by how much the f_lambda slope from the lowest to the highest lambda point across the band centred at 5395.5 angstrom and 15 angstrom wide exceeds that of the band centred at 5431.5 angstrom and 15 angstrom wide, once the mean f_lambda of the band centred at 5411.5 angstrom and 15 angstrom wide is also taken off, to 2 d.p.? -5.10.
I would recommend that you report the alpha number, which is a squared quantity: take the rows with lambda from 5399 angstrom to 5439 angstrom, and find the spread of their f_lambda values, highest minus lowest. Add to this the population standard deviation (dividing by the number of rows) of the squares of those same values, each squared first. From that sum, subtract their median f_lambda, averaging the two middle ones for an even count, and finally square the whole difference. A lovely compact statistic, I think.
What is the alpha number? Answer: 49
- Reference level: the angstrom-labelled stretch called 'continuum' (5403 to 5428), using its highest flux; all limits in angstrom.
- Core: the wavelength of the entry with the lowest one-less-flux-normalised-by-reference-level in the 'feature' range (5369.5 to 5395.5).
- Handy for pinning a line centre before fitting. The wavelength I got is 5393.62 angstrom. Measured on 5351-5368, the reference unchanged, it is 5367.61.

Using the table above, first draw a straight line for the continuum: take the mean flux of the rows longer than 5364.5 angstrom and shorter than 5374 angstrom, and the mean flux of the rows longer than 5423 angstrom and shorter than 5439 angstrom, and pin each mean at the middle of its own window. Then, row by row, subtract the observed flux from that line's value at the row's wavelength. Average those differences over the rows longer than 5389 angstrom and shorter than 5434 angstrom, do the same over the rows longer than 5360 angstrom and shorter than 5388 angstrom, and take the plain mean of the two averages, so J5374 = 0.12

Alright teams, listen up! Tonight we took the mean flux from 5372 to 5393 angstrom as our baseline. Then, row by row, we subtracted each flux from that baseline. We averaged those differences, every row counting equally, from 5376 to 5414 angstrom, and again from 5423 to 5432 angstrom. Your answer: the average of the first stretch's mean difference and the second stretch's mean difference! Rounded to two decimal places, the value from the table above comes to -0.13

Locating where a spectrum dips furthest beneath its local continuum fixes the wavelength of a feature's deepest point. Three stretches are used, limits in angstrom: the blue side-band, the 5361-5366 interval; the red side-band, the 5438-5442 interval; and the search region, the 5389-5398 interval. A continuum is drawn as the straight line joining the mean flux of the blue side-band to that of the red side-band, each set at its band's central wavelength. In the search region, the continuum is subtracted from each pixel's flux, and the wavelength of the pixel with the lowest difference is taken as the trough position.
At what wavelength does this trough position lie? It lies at 5394.87 angstrom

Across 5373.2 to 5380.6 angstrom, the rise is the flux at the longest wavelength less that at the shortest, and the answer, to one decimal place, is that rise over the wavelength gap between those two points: 0.0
